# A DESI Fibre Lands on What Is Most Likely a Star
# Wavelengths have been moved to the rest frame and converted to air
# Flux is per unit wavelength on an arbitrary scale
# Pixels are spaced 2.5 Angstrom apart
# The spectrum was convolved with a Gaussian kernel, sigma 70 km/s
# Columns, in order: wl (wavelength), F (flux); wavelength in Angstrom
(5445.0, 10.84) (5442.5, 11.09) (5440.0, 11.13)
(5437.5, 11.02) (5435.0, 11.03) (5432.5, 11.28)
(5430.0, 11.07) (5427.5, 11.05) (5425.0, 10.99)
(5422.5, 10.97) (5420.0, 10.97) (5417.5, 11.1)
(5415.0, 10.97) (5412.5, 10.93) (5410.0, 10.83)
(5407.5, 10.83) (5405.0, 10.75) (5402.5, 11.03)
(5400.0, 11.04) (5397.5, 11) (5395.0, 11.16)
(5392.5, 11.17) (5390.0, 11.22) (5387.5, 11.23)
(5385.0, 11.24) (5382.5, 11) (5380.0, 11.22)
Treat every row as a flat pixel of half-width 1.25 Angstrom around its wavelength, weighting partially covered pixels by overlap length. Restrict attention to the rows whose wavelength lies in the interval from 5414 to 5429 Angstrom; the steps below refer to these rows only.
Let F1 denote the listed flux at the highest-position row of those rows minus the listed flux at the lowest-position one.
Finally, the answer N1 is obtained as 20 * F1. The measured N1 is 1.6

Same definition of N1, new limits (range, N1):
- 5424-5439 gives 0.6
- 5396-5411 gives -3.4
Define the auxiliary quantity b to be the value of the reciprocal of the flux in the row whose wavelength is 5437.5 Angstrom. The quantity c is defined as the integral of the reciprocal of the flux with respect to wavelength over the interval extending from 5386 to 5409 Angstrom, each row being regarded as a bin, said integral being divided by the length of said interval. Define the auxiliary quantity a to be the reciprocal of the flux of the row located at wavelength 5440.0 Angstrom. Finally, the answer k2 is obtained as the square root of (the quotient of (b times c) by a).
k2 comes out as 0.302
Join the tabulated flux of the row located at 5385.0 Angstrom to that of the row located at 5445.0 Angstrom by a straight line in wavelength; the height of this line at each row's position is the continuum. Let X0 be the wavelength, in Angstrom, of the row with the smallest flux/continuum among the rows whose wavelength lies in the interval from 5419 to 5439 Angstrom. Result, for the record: 5420.0 Angstrom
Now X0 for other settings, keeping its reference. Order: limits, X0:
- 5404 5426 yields 5405.0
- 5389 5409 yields 5405.0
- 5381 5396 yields 5382.5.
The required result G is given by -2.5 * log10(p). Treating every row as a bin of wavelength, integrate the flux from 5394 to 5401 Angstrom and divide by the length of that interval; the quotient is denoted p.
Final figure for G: -2.610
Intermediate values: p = 11.1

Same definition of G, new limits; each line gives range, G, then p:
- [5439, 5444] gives -2.613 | 11.1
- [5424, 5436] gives -2.612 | 11.1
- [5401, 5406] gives -2.594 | 10.9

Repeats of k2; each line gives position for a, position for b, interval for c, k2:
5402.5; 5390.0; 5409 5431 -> 0.299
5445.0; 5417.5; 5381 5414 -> 0.298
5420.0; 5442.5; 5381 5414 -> 0.299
